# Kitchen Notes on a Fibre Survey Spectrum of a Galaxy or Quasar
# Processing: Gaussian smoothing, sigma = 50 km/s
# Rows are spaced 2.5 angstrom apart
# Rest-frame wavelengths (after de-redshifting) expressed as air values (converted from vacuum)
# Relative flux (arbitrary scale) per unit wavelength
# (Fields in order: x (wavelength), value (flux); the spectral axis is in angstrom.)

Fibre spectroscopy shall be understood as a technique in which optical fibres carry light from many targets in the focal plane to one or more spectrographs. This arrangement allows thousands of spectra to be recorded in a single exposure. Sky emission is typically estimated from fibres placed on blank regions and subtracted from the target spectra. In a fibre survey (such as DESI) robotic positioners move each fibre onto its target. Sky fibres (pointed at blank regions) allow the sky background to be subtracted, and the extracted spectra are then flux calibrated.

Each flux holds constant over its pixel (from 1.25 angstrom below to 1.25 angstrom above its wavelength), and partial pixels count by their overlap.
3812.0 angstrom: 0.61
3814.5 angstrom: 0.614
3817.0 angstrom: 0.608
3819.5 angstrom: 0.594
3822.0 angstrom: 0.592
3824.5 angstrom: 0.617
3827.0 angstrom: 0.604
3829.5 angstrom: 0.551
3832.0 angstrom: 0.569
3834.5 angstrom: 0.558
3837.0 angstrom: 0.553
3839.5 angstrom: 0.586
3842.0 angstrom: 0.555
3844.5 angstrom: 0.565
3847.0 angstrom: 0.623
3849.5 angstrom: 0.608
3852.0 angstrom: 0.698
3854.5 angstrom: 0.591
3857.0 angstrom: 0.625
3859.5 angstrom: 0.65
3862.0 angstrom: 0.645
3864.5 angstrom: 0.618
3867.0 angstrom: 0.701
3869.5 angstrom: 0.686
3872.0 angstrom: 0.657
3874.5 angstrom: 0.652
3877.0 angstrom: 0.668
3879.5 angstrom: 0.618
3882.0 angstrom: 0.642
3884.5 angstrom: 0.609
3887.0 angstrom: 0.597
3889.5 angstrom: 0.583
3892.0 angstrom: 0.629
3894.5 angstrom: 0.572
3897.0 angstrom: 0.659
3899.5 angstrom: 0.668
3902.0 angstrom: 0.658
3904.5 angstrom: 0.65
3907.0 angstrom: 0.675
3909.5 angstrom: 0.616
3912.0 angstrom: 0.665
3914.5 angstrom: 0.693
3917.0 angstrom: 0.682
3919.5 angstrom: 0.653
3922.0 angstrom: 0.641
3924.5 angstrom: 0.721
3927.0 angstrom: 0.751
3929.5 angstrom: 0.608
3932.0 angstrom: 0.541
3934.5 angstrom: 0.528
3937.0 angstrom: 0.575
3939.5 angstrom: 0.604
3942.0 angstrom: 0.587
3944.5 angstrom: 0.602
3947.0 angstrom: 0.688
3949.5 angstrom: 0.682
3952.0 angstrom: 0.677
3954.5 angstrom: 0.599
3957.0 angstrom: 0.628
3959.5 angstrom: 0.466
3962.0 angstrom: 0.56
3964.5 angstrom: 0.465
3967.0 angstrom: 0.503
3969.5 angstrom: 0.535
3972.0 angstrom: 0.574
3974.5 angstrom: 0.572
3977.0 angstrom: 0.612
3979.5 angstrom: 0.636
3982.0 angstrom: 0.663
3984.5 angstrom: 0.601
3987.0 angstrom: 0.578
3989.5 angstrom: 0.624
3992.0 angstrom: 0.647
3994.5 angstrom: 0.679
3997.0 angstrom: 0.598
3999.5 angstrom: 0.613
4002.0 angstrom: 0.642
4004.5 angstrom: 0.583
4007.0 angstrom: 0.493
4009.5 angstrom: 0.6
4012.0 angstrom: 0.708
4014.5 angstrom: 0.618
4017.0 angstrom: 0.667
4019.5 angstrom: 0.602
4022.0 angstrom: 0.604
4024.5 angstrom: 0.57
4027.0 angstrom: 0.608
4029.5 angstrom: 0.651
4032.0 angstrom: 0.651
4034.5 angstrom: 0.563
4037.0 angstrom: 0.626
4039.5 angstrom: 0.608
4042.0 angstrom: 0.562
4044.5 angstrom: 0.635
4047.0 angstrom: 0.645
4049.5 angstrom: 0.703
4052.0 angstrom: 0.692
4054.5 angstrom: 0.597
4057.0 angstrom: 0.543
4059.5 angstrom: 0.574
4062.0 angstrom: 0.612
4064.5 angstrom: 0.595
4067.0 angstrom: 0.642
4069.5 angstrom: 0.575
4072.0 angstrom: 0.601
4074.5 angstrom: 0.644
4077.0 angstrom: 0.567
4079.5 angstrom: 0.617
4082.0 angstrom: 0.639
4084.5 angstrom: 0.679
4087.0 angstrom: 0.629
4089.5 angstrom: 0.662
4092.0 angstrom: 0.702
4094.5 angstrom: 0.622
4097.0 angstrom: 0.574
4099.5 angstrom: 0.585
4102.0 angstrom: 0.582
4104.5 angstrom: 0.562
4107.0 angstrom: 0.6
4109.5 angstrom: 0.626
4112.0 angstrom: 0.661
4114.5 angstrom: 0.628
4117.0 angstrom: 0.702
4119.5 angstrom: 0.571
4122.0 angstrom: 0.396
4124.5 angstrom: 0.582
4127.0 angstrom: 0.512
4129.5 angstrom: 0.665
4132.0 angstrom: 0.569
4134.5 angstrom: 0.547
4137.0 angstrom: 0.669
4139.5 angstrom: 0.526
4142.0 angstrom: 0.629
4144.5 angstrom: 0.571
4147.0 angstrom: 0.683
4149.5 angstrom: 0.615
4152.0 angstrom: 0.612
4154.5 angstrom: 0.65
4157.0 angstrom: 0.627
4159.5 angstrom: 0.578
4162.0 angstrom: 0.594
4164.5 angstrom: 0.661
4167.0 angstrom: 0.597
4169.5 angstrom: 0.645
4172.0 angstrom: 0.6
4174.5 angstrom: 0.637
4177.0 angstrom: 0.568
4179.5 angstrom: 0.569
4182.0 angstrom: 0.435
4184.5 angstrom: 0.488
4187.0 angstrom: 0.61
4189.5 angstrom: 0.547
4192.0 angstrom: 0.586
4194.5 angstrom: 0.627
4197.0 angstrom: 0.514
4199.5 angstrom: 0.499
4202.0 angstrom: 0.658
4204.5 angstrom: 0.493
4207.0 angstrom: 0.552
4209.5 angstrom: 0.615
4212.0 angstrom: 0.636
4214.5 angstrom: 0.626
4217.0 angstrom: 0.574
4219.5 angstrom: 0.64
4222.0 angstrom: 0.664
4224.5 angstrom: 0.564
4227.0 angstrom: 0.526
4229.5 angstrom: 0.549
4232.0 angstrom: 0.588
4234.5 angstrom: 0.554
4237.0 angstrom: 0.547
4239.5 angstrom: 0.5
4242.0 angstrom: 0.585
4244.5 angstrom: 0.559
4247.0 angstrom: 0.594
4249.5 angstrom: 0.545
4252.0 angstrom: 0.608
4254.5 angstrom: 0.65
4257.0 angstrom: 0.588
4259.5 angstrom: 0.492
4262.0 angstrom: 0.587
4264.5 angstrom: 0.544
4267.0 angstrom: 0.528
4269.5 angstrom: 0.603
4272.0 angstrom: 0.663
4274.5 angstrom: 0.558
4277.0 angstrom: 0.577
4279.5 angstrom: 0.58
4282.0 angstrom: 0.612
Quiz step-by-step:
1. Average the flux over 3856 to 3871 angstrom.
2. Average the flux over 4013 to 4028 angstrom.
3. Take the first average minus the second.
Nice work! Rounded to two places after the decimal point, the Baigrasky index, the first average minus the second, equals 0.04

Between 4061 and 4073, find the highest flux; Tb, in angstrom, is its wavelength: 4067.0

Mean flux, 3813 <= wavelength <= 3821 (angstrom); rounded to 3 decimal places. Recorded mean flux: 0.605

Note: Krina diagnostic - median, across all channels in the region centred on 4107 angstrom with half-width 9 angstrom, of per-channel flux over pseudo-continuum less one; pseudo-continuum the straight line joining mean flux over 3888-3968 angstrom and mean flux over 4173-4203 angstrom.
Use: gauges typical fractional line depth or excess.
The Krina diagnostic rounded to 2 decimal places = 0.04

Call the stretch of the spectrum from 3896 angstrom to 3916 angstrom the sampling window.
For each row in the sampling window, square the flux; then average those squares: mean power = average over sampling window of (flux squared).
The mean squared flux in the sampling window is 0.44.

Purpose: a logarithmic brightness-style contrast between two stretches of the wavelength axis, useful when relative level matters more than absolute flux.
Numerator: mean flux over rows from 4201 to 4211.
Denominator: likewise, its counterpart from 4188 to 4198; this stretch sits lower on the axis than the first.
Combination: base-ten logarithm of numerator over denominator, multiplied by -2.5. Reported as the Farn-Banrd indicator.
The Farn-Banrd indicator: -0.02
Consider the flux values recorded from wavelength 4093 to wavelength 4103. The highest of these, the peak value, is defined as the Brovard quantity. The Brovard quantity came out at 0.622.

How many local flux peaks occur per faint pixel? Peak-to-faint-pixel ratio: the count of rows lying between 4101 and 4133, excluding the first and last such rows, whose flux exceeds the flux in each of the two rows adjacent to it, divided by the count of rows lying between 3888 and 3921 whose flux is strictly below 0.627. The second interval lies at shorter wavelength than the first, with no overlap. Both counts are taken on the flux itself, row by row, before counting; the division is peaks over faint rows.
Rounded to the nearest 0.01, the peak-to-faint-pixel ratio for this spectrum 1.33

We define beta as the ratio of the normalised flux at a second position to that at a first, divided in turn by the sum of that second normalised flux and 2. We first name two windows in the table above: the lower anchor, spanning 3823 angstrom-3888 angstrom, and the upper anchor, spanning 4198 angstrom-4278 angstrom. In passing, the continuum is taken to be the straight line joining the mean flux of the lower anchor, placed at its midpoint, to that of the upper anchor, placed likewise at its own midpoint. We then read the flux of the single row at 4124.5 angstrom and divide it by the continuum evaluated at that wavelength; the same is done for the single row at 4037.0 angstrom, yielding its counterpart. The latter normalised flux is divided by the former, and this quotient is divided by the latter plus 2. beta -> 0.35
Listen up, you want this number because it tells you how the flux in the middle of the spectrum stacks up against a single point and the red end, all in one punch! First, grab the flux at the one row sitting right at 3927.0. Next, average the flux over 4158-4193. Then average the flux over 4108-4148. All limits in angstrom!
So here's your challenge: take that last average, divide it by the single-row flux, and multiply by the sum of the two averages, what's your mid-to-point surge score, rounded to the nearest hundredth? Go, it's 0.93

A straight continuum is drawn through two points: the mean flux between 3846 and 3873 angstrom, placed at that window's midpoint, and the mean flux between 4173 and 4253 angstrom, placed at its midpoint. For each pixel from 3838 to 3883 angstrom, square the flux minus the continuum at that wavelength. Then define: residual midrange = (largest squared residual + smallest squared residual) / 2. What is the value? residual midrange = 0.0045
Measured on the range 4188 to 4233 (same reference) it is 0.0046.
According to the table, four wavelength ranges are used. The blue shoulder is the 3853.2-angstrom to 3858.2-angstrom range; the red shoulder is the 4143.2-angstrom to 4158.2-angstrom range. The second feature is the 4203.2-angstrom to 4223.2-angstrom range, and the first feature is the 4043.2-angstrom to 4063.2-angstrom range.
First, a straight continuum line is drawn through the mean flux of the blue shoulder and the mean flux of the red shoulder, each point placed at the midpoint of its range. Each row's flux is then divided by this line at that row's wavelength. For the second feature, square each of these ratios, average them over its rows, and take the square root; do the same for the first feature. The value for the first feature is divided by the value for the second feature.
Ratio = 1.06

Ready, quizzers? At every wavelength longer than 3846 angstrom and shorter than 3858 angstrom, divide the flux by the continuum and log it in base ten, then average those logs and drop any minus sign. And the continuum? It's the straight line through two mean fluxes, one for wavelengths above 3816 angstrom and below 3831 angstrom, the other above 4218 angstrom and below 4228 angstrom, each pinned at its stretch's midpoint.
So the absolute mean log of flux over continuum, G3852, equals 0.024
